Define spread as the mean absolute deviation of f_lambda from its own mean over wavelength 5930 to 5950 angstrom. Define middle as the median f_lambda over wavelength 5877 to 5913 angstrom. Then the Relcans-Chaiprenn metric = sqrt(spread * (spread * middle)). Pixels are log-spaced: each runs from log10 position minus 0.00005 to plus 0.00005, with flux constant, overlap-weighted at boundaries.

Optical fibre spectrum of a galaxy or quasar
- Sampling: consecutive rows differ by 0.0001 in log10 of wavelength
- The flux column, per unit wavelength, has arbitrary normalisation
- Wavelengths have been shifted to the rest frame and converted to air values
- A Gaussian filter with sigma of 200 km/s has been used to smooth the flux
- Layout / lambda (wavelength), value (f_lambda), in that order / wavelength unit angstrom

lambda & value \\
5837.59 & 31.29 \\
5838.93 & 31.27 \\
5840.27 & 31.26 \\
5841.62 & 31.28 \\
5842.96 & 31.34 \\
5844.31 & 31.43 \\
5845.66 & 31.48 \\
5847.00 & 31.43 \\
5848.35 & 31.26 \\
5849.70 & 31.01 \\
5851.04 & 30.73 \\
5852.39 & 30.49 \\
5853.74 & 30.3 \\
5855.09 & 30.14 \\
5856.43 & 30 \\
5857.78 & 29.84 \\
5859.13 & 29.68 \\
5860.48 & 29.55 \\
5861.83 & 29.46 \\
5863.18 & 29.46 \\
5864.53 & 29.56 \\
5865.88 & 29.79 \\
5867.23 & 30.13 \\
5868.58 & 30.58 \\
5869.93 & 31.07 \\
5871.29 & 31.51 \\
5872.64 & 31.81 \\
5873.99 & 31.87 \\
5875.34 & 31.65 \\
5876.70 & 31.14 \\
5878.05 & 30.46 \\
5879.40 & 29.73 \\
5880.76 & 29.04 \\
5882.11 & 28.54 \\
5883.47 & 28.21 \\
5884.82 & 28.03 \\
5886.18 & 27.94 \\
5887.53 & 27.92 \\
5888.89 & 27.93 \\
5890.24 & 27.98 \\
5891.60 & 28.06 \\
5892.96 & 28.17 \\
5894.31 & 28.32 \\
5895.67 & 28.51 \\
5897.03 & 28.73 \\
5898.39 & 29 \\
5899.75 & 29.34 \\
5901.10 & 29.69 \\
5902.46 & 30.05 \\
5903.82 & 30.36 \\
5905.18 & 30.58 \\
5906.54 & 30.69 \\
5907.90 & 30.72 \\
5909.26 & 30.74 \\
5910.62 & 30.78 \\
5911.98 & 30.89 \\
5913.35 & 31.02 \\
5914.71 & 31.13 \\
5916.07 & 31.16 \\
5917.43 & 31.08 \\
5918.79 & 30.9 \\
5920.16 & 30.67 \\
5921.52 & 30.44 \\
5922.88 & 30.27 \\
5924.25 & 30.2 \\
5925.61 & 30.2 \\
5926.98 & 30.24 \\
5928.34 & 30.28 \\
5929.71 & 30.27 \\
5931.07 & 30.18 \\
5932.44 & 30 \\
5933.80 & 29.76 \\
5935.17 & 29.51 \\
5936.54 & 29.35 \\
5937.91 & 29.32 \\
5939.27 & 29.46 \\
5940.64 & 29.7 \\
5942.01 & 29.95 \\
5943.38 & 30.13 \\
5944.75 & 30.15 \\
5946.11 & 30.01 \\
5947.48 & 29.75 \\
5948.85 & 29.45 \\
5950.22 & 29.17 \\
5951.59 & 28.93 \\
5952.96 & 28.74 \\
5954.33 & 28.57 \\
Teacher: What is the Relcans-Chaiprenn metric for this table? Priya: 1.41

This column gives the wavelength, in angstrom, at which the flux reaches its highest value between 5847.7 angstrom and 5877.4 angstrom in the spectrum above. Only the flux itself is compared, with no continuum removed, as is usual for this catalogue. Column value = 5873.99 angstrom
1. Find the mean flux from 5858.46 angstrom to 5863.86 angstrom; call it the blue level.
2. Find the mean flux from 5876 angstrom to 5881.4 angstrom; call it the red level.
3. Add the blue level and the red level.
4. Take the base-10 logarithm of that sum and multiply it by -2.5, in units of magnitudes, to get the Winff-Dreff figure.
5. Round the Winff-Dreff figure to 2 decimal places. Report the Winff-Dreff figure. -4.44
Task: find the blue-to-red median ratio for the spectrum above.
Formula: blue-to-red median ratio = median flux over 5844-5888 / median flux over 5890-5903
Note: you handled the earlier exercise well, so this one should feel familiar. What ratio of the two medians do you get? 1.05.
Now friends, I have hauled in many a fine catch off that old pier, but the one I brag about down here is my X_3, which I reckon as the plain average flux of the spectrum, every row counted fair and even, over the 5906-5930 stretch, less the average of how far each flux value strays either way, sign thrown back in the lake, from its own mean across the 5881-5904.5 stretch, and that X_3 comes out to 30.0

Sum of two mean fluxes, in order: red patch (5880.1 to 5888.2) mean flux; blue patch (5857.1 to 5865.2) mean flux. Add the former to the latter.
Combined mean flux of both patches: 57.9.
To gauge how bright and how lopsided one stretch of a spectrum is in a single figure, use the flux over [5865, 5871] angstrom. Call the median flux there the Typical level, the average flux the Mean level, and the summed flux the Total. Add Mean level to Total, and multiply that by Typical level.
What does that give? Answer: 4613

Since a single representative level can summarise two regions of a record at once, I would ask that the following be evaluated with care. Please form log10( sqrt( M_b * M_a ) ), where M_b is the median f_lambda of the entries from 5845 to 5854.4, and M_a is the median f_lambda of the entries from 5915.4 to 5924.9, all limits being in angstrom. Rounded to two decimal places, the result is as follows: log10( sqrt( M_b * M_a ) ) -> 1.49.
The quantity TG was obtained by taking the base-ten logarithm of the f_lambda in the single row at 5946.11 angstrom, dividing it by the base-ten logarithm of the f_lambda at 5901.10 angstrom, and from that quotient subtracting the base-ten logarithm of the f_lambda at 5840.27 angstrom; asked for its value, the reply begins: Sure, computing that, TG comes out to -0.492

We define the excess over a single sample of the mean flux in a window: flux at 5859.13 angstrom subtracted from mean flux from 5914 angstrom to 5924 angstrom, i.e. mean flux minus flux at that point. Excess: 1.1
